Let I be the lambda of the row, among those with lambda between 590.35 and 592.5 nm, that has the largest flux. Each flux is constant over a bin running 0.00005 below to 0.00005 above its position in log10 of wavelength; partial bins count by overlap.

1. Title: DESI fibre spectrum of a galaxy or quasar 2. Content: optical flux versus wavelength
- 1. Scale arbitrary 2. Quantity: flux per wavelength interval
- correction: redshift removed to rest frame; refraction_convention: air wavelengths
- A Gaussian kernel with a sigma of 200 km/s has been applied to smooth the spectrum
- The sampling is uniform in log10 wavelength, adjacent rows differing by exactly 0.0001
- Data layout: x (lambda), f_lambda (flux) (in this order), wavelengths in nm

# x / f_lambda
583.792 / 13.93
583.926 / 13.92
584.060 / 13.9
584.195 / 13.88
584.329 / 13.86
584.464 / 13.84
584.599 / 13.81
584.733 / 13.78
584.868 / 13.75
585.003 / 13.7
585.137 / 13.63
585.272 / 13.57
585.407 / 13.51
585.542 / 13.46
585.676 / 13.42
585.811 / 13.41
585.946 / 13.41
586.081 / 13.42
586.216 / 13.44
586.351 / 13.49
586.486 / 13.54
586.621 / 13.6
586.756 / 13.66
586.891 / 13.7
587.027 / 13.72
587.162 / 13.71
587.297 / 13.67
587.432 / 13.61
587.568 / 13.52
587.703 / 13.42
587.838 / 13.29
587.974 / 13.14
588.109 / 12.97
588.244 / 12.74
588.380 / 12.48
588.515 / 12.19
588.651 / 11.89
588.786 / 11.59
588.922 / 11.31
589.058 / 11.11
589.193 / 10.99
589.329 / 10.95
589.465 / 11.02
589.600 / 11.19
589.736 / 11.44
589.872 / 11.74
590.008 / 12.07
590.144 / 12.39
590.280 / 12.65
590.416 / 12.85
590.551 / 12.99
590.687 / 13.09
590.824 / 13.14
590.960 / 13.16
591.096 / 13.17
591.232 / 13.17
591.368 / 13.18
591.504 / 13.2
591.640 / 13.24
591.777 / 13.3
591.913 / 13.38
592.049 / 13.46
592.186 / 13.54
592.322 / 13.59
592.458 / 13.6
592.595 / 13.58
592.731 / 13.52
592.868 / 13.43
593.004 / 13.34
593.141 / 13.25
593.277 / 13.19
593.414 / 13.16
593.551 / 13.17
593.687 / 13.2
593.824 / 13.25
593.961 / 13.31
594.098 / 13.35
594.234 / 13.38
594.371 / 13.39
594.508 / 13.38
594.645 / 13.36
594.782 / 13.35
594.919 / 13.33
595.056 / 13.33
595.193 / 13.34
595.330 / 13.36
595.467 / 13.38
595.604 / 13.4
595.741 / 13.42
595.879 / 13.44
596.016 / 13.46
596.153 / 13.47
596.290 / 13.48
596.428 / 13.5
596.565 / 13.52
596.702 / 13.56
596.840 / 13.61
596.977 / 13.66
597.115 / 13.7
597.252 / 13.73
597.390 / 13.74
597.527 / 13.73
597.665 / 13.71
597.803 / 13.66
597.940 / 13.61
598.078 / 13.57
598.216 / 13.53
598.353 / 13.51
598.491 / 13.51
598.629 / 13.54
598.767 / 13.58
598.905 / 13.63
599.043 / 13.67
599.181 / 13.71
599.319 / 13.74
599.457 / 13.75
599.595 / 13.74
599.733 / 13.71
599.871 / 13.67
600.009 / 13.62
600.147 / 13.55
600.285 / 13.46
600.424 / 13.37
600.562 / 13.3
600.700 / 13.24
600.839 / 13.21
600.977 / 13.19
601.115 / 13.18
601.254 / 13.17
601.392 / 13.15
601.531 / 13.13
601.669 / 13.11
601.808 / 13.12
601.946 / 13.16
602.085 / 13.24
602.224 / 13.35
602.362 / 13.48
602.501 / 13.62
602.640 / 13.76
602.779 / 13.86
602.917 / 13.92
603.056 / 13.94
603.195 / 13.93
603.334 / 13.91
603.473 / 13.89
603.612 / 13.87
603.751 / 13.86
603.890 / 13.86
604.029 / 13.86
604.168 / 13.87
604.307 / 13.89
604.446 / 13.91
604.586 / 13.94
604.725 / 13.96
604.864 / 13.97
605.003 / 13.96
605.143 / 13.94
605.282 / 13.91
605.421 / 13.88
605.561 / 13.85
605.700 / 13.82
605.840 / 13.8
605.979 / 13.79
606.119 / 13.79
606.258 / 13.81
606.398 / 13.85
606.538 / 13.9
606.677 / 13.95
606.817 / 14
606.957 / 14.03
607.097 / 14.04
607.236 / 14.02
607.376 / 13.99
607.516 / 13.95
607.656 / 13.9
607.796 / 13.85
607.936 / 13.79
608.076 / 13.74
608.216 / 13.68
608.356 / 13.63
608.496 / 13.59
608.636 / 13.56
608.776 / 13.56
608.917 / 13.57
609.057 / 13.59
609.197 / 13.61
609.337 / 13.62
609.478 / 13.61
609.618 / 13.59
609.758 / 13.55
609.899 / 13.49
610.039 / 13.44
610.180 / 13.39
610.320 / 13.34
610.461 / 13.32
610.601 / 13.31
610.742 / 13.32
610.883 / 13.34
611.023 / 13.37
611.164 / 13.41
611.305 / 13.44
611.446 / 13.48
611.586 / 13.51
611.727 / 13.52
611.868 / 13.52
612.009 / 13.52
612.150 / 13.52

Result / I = 592.458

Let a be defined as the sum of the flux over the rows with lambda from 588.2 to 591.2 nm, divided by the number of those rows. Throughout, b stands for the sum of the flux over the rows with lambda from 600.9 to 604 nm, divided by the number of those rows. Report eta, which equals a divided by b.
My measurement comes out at 0.89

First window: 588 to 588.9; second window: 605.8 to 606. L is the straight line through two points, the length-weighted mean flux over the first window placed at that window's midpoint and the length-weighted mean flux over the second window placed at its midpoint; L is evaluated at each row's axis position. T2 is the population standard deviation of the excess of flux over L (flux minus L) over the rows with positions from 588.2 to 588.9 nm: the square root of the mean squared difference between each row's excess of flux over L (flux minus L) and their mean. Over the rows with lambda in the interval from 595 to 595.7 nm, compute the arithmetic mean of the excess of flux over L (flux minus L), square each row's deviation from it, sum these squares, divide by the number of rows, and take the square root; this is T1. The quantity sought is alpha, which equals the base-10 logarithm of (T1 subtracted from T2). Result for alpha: -0.38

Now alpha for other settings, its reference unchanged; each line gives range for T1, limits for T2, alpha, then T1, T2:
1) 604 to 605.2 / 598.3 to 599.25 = -1.50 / 0.018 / 0.0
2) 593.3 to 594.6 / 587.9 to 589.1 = -0.18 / 0.060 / 0.7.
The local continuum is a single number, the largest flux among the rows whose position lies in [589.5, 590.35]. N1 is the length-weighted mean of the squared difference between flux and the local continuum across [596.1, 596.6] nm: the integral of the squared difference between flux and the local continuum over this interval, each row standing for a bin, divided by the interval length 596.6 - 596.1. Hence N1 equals 0.71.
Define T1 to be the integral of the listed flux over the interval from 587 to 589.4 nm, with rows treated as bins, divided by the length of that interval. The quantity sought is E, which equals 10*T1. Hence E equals 126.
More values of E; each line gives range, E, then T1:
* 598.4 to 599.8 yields 136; 13.6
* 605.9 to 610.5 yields 137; 13.7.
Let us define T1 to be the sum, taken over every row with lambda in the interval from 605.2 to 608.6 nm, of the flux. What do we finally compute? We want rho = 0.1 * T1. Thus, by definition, 33.26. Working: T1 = 333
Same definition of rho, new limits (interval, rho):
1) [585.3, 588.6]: 32.05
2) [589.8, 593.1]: 31.48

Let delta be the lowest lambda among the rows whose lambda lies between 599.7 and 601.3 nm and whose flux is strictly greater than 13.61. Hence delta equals 599.733 nm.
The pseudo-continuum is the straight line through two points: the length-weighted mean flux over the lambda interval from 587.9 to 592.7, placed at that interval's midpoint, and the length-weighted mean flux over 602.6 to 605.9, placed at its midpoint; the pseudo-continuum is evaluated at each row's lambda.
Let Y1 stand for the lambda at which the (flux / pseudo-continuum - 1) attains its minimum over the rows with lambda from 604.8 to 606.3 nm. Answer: 606.119 nm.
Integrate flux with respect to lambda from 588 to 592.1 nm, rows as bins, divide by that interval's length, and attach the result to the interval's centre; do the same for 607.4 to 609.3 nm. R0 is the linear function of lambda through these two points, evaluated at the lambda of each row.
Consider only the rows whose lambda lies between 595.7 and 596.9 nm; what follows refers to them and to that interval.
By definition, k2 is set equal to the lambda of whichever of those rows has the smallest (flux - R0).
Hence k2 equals 595.741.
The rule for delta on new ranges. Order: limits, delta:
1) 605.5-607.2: 605.561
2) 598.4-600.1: 598.905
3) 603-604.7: 603.056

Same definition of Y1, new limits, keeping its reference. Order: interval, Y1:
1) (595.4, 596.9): 595.467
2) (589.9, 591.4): 590.008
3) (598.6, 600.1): 600.009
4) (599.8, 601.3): 601.254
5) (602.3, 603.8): 602.362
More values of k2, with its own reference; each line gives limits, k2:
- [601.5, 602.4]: 601.669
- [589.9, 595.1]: 590.008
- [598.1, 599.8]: 598.491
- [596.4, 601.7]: 601.669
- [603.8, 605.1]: 604.029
